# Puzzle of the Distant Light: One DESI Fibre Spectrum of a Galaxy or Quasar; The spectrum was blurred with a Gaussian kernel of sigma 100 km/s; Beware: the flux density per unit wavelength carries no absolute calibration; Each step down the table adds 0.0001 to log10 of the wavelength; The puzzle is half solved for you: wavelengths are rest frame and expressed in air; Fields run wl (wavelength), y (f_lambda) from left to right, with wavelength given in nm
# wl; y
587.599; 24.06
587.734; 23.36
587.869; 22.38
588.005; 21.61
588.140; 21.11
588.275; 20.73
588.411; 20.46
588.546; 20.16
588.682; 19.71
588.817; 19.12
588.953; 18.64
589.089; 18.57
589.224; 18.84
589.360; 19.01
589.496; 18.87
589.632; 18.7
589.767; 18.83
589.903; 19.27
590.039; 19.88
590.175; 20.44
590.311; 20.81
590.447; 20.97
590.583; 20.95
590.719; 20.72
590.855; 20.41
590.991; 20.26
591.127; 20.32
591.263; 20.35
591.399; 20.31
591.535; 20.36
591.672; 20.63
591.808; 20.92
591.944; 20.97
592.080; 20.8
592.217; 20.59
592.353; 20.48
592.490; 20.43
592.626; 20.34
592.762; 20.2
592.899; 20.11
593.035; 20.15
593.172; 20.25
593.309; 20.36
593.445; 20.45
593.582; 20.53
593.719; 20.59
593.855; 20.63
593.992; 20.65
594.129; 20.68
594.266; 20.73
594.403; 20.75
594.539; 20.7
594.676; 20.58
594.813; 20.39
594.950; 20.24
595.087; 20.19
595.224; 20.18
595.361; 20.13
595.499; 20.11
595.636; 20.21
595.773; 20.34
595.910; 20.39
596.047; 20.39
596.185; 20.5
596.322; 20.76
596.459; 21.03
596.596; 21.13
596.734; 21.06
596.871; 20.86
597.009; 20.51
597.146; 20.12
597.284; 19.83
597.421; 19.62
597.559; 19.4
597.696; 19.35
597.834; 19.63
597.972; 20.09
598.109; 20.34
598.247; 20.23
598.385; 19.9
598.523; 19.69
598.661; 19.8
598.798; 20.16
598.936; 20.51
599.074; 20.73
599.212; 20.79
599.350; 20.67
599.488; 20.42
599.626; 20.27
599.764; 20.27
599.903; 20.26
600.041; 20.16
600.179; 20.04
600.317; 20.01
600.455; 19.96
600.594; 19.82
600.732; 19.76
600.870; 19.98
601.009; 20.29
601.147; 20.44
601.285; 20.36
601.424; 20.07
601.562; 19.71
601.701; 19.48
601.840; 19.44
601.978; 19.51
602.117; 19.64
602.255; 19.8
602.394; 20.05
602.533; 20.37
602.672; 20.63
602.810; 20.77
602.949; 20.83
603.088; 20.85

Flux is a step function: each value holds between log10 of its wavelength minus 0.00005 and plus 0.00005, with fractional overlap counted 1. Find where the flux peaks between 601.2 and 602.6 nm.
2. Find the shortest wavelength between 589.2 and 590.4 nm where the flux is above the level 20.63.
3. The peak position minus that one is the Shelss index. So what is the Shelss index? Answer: 12.22 nm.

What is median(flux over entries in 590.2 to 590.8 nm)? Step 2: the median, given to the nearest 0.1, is 20.9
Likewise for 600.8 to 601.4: 20.3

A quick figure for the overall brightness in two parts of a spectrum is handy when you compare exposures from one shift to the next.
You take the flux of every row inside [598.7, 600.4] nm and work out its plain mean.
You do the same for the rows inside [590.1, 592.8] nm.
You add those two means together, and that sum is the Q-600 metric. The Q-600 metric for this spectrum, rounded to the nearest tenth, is 40.9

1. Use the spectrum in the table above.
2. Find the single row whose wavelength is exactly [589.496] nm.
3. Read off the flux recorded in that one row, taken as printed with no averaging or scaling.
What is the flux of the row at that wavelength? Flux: 18.87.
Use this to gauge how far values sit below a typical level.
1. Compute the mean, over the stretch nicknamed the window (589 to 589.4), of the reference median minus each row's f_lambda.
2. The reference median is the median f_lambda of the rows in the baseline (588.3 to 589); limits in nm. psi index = 0.9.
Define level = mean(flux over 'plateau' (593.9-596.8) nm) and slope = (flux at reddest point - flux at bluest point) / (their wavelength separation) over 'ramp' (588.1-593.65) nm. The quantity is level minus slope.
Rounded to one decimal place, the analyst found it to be 20.6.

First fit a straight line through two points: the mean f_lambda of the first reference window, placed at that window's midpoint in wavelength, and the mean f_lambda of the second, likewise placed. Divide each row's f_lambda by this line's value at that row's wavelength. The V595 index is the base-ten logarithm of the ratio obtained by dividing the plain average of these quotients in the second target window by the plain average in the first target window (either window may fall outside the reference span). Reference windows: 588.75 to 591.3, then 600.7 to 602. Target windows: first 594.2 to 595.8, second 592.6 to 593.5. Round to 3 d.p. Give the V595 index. -0.002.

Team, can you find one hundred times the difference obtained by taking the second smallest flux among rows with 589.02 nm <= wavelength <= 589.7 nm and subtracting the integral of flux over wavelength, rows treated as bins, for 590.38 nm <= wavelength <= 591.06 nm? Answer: 465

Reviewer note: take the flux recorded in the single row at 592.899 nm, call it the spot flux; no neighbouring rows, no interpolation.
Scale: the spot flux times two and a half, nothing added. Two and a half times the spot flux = 50.3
